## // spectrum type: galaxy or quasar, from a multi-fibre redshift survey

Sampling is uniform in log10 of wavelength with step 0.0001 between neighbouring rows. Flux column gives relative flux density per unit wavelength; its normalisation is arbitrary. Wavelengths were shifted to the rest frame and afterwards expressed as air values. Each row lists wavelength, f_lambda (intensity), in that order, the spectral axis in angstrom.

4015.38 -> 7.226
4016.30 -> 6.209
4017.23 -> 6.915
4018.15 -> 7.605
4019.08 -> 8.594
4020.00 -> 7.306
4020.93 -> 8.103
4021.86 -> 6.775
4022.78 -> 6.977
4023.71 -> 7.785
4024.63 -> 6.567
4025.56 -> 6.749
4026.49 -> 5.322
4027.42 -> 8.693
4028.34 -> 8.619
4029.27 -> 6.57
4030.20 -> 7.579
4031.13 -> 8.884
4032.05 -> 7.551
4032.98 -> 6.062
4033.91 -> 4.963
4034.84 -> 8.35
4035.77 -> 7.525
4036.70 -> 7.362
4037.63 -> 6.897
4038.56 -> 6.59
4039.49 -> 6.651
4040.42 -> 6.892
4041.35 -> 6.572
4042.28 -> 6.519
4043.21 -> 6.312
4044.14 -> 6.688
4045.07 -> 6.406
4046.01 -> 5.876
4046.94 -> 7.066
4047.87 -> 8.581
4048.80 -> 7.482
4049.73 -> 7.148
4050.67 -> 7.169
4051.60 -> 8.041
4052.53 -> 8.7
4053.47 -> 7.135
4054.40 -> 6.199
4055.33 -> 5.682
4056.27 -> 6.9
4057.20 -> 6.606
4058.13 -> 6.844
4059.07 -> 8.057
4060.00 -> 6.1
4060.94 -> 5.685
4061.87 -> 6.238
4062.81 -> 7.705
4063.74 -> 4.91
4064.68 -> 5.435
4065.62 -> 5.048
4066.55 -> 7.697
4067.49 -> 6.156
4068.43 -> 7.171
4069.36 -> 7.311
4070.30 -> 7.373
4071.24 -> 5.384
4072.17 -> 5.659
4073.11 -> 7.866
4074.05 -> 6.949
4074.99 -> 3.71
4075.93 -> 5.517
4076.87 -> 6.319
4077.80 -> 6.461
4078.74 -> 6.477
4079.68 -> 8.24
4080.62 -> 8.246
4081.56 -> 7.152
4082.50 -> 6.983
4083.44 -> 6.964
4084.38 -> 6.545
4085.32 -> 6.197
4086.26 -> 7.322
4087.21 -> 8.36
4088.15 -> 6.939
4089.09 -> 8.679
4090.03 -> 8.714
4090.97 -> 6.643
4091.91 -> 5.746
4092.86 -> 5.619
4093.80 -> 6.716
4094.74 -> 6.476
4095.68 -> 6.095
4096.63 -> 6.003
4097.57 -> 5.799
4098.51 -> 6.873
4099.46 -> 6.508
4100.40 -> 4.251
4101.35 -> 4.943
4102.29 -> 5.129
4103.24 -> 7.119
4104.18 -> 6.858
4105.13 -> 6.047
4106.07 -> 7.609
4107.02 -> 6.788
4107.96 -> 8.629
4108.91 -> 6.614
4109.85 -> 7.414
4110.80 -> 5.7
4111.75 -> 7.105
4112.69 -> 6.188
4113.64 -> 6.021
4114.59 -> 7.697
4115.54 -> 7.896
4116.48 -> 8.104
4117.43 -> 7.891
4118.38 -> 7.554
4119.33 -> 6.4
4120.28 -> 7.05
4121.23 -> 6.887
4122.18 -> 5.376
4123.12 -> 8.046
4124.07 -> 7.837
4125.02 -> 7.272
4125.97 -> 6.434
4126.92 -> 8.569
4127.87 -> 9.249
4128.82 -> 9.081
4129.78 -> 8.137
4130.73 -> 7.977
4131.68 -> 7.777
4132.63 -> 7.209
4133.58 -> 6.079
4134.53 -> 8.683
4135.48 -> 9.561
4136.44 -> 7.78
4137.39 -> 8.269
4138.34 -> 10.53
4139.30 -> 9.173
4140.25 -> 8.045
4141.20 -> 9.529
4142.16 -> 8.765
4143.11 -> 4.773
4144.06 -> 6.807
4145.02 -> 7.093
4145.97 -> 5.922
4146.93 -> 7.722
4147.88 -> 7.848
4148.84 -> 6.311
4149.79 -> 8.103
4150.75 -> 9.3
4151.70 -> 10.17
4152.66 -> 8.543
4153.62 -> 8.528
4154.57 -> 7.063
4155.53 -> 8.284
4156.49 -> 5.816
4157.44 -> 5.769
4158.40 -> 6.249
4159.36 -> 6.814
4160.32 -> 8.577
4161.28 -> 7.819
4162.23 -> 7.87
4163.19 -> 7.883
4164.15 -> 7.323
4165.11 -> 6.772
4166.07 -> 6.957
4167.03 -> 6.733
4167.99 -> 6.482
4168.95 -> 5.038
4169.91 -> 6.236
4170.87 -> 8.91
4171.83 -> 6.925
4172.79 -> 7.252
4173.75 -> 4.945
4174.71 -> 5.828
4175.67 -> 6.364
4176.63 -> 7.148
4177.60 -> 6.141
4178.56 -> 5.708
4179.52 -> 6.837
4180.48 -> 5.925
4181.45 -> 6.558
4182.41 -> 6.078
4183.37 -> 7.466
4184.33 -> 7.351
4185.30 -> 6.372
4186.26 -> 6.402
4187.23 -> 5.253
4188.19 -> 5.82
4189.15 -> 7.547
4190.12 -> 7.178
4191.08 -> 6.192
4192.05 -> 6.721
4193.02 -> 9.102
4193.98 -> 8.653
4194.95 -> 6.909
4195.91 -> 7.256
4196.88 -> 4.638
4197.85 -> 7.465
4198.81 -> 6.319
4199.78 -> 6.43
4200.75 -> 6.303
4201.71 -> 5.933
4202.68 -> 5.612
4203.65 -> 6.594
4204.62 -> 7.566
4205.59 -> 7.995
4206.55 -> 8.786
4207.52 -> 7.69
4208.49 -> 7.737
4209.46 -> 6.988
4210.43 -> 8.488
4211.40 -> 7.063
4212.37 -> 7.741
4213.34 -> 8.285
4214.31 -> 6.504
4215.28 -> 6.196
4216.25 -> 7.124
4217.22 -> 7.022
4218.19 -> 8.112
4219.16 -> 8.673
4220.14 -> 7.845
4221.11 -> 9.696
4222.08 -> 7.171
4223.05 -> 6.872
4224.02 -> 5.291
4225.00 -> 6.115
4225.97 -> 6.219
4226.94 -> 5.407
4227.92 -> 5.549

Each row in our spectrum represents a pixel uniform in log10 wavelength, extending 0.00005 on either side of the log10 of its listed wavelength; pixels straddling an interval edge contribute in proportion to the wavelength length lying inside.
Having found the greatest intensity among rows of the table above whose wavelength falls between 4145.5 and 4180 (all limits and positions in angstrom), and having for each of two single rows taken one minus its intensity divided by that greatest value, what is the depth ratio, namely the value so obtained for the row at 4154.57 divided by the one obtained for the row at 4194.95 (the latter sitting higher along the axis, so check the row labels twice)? 0.95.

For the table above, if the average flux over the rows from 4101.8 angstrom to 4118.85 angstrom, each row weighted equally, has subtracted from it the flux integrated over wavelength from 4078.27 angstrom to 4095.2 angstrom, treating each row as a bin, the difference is -113.4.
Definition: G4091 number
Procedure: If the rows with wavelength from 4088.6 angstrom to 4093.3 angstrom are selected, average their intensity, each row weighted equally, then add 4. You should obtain 11.1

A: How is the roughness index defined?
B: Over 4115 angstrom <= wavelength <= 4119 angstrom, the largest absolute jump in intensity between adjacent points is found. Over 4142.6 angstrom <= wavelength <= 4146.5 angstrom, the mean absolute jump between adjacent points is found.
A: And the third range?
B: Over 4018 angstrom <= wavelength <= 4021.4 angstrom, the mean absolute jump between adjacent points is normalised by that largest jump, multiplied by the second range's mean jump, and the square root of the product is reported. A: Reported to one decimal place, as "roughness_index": 1.9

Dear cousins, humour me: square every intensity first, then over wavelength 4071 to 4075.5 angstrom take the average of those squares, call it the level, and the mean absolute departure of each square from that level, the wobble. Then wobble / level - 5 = -4.61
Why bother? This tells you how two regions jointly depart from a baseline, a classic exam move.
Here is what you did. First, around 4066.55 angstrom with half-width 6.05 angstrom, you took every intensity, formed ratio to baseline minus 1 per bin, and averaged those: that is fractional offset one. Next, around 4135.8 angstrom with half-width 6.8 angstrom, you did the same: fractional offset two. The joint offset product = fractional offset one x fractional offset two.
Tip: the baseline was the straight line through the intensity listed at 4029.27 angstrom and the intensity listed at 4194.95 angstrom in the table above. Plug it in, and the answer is -0.0127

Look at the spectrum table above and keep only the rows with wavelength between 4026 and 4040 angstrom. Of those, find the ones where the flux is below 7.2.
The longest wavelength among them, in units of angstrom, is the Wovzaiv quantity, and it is 4039.49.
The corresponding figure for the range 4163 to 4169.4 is 4168.95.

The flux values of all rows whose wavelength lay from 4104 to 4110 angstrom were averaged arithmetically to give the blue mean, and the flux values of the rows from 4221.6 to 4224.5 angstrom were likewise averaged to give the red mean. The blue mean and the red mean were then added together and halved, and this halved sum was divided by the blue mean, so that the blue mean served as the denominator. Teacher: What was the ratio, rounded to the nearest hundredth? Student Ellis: 0.95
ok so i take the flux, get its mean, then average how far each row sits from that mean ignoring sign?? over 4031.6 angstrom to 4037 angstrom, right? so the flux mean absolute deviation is 0.97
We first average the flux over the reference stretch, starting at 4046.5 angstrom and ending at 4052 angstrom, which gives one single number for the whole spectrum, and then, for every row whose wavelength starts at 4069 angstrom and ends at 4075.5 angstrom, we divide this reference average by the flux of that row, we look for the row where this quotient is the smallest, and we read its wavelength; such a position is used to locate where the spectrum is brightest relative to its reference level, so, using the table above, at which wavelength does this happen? 4073.11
